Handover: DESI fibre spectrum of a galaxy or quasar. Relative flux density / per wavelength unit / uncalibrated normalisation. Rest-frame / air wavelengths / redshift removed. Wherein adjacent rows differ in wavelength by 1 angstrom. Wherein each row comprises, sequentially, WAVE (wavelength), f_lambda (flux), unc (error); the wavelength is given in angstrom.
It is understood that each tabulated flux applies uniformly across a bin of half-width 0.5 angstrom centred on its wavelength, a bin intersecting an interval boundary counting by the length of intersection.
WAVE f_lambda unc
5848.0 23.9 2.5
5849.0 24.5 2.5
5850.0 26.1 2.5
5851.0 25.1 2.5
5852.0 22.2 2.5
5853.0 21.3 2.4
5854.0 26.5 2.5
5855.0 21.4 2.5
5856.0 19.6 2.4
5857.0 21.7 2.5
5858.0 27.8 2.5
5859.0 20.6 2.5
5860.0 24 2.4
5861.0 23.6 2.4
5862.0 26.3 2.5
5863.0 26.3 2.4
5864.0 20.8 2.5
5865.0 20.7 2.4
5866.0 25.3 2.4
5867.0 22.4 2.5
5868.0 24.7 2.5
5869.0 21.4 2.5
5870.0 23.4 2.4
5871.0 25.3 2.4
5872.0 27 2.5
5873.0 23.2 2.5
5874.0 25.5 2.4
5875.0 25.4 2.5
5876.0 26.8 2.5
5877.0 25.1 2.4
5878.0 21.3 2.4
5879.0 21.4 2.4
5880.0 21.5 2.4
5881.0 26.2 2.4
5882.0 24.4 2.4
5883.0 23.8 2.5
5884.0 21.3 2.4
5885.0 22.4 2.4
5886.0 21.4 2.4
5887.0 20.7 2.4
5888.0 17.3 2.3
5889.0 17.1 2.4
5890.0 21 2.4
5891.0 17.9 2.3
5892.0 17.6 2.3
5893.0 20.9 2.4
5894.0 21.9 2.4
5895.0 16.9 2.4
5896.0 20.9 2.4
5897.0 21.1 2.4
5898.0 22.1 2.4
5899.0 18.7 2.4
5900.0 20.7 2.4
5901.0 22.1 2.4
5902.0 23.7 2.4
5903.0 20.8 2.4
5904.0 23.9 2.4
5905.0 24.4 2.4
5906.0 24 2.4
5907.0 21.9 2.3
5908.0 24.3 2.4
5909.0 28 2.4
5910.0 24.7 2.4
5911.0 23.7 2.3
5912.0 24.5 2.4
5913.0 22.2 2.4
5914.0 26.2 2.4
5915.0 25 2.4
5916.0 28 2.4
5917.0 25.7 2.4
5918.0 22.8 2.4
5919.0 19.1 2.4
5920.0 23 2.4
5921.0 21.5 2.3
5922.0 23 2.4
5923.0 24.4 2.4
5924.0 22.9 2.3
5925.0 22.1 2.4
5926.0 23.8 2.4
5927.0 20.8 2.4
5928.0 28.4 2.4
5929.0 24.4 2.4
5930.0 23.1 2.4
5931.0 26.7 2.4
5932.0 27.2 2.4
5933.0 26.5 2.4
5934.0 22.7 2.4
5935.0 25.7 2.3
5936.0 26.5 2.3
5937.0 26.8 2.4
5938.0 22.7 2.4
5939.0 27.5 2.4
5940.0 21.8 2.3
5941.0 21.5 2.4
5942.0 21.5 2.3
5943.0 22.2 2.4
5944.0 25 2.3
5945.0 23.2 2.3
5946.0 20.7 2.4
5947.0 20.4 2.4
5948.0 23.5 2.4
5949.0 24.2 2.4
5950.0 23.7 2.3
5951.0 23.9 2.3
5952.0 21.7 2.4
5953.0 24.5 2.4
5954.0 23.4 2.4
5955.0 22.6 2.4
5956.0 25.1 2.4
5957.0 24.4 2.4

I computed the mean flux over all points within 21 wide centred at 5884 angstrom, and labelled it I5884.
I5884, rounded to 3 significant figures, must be 21.9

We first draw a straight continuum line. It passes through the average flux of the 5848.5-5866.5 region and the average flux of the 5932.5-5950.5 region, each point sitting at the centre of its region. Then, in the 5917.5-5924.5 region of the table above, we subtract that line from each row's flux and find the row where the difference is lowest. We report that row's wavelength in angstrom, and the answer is 5919.0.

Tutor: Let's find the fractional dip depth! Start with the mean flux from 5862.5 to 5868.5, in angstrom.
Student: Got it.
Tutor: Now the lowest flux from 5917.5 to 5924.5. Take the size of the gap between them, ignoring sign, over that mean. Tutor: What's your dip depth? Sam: 0.18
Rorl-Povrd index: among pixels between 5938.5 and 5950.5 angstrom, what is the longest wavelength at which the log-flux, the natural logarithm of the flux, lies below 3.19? 5950.0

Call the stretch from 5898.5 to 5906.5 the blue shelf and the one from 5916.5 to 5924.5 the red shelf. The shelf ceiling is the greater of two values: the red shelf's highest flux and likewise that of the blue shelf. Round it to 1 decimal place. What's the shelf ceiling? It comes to 25.7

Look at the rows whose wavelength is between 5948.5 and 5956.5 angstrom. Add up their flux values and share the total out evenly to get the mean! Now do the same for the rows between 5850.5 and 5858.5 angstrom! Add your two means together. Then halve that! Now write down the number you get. 23.4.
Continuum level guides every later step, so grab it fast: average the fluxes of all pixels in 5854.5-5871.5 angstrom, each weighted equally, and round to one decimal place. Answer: 23.3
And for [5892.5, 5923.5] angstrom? 22.9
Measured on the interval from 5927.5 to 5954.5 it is 24.1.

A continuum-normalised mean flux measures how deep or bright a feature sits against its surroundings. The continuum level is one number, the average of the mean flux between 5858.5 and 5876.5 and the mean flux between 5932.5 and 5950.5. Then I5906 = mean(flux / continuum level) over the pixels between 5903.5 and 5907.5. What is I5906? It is 0.99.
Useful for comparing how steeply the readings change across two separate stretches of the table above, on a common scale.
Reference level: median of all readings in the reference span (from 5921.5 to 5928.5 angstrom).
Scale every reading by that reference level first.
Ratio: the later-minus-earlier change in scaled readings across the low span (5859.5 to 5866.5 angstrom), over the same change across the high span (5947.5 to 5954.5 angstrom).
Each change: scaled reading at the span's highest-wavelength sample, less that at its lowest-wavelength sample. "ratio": -13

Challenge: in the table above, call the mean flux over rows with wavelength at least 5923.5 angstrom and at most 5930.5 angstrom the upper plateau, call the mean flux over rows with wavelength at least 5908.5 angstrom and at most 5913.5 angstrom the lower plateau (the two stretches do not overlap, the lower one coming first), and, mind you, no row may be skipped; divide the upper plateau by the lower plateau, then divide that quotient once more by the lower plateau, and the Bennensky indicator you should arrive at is 0.039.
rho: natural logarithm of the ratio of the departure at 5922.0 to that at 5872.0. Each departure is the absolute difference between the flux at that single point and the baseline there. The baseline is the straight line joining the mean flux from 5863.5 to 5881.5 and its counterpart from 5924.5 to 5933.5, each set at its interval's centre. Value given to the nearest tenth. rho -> -0.7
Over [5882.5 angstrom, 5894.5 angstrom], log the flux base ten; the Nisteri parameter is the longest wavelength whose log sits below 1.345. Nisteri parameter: 5894.0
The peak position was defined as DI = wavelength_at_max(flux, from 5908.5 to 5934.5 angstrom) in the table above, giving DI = 5928.0 angstrom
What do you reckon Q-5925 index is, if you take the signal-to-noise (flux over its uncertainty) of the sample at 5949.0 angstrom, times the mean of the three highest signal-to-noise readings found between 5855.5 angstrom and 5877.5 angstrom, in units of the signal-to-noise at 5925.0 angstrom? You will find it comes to 12.0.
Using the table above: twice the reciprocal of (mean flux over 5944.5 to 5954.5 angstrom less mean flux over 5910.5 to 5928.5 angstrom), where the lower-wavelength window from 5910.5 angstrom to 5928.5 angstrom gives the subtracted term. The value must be -2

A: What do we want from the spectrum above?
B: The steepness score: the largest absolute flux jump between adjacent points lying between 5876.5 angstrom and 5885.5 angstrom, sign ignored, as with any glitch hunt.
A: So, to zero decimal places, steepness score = 5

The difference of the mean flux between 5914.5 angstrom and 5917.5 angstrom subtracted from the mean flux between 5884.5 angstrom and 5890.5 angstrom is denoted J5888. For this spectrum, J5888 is -6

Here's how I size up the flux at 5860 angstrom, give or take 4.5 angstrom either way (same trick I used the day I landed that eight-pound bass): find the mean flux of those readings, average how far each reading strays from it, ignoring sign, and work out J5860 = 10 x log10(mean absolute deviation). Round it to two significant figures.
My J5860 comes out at 3.9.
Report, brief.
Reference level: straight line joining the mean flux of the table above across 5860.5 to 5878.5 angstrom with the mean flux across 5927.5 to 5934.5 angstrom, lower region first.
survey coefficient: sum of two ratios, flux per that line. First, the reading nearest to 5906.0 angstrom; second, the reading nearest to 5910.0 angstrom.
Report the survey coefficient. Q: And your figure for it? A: 1.95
